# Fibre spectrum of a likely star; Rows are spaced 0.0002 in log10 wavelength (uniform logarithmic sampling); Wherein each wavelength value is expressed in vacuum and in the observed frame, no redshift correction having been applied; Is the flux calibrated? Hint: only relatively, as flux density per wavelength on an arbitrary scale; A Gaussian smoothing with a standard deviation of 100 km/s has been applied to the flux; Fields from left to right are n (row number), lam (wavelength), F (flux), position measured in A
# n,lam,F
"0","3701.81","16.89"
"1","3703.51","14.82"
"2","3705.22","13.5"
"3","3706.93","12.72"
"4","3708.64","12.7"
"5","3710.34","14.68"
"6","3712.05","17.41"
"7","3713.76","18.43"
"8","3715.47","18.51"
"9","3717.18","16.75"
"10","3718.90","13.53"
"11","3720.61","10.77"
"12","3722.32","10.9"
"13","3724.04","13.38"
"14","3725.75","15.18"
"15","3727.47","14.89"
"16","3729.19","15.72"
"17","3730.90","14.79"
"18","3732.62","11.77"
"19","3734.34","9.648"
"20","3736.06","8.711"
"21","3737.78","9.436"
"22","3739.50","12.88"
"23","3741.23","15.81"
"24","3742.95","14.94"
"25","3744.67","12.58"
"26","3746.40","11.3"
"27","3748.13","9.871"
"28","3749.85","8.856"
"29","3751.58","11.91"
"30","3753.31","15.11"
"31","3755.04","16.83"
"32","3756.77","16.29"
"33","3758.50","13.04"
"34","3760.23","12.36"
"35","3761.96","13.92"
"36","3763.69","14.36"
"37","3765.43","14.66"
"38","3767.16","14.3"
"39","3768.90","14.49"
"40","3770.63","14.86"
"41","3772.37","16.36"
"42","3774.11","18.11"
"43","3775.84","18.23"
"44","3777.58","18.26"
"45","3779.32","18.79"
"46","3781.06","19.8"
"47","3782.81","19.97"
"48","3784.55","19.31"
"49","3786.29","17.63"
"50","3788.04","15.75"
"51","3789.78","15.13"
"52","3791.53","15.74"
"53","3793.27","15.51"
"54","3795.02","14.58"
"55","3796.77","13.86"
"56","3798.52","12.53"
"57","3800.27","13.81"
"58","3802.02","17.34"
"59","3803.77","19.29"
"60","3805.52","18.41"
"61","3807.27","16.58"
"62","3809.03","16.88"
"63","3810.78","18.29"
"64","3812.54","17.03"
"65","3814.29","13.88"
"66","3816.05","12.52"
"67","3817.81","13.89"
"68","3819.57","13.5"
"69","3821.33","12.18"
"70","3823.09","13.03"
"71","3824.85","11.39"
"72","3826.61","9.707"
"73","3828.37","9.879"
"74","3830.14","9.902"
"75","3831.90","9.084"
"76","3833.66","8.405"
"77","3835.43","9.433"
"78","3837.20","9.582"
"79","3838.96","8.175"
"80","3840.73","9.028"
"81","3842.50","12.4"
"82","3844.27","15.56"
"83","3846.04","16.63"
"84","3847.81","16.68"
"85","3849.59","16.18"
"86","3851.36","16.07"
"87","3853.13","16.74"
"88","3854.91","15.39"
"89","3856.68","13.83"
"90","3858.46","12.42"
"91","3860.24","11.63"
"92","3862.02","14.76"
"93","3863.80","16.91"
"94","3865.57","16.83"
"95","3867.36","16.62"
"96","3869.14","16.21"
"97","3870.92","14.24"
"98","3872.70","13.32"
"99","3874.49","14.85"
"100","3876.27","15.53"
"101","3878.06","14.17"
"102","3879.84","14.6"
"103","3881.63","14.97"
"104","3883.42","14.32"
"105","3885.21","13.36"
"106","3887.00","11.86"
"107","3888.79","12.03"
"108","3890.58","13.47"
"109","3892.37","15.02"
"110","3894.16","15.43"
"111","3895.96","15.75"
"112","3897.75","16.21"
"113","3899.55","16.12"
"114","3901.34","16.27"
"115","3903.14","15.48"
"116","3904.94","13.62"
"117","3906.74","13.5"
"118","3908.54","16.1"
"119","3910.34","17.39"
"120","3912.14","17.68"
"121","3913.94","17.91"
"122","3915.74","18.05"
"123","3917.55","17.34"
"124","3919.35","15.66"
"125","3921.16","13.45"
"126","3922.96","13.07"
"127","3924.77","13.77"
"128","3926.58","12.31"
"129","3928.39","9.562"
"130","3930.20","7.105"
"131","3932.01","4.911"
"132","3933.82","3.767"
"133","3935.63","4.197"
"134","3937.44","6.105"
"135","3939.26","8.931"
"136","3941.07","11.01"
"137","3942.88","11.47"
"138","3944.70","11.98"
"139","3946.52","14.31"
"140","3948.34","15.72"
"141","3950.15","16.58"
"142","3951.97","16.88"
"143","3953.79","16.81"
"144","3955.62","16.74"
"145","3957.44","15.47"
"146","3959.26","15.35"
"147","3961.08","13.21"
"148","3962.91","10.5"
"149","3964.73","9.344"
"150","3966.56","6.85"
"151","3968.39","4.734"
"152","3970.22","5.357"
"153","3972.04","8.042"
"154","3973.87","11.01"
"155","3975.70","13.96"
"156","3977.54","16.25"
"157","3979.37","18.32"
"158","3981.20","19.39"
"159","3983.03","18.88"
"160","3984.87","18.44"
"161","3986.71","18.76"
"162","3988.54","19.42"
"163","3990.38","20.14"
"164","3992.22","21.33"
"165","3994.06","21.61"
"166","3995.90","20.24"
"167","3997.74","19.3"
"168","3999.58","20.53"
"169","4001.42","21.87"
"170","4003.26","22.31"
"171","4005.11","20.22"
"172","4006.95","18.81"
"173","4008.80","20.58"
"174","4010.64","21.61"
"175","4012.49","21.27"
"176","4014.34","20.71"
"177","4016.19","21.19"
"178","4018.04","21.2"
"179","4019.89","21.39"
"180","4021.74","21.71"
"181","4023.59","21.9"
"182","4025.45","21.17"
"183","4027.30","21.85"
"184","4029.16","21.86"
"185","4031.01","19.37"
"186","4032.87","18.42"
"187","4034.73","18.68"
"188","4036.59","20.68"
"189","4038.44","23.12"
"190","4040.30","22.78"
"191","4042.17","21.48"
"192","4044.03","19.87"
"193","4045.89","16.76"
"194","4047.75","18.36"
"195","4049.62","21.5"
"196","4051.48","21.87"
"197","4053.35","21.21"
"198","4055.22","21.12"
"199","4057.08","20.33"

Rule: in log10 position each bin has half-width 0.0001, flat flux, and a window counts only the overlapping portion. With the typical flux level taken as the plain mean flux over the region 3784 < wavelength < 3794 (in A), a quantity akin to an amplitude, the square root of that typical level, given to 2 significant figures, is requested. 4.1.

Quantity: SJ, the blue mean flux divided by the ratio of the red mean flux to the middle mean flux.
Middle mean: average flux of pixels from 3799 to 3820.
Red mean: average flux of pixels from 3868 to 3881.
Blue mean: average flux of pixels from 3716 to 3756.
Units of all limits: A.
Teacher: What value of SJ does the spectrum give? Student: 13.9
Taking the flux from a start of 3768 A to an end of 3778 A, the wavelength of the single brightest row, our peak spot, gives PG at 3777.58 A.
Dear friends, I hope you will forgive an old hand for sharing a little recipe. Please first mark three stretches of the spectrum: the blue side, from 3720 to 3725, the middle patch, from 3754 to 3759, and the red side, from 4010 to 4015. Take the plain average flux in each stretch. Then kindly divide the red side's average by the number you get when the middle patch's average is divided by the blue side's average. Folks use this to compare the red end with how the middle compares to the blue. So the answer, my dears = 16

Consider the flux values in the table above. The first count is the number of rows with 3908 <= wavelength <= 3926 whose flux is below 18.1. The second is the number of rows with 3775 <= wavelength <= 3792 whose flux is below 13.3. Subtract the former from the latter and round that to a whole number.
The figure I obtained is -10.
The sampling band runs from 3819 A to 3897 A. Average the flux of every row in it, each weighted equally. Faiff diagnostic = 13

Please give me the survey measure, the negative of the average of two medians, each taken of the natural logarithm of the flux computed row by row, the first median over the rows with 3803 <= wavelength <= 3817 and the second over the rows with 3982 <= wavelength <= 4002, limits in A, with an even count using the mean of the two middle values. -2.92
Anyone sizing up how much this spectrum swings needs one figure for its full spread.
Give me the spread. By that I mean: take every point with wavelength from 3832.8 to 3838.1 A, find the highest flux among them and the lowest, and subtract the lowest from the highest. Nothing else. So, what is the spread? 1.2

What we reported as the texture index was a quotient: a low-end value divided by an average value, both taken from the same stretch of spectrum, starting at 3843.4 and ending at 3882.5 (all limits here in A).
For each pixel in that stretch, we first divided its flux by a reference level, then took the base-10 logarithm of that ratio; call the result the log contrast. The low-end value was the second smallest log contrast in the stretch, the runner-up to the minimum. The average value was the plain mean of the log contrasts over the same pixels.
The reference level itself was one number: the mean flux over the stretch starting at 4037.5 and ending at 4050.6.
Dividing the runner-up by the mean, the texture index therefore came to 1.64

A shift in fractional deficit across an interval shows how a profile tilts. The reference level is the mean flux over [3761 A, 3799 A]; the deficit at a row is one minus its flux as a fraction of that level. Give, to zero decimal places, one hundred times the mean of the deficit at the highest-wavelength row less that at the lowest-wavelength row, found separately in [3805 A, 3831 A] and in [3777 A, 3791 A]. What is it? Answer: 36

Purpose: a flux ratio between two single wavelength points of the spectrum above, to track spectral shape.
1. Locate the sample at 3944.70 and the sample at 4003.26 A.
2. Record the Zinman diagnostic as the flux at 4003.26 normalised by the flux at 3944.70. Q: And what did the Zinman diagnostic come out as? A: 1.9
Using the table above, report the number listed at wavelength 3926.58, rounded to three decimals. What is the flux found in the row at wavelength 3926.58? 12.310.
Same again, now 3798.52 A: 12.530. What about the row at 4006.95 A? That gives 18.810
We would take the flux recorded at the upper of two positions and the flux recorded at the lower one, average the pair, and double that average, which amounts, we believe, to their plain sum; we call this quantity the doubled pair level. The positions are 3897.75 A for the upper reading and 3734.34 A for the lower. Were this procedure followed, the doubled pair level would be 25.9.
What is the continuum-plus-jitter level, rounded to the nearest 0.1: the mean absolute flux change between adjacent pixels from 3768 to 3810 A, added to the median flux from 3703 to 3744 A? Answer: 15.1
